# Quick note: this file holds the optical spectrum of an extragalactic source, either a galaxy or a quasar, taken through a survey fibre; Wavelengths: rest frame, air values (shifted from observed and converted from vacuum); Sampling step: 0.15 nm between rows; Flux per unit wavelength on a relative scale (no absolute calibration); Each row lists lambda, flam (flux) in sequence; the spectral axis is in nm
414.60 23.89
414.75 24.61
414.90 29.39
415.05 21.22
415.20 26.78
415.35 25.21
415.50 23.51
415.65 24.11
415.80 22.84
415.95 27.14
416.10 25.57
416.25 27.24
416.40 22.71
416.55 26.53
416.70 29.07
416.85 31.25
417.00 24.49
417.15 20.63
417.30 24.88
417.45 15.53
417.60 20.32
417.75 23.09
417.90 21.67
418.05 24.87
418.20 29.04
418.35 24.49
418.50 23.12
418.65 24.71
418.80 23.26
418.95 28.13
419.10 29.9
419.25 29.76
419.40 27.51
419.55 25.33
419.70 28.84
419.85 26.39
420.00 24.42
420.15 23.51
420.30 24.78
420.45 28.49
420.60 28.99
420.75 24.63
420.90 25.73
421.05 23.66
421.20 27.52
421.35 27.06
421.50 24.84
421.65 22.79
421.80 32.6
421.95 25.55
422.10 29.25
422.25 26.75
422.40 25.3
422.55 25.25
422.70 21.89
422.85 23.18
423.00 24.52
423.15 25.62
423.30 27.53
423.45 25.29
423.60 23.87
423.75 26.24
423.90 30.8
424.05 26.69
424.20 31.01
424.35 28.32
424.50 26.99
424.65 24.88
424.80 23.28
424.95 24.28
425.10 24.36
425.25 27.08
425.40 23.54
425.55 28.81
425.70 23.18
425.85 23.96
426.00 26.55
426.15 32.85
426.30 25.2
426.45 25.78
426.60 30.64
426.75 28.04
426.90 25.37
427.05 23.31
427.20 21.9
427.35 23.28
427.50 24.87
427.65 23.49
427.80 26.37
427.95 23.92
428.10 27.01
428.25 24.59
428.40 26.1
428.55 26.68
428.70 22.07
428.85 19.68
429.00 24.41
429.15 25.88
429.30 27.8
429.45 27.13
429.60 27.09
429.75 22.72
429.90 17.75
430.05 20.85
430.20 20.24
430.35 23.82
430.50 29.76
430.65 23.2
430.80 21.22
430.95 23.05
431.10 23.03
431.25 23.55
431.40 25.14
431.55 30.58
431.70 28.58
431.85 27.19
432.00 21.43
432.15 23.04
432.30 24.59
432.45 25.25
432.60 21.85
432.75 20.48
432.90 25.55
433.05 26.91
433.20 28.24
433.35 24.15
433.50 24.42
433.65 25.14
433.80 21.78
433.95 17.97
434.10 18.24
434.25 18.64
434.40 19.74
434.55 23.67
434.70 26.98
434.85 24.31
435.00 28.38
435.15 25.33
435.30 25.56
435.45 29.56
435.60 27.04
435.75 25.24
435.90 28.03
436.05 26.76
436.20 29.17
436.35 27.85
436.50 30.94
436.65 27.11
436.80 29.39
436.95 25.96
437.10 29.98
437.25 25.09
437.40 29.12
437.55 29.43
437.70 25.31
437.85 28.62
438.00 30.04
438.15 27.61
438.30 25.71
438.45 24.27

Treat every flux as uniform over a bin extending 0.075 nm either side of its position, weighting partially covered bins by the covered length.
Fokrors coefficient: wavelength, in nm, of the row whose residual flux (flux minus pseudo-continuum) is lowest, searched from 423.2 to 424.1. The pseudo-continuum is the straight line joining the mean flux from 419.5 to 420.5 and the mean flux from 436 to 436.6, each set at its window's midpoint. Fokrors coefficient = 423.60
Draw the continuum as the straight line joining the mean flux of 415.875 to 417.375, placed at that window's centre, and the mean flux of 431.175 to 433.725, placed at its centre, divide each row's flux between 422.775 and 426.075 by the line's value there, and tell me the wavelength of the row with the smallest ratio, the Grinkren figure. 422.85 nm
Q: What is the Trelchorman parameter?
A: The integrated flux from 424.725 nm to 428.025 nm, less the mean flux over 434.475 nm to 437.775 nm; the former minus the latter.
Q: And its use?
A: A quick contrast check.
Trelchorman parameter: 56.7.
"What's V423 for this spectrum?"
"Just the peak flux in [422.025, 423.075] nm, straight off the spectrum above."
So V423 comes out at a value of 29.25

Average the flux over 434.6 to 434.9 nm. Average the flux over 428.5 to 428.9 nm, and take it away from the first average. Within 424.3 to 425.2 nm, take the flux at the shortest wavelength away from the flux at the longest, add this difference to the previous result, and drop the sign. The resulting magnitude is 1.1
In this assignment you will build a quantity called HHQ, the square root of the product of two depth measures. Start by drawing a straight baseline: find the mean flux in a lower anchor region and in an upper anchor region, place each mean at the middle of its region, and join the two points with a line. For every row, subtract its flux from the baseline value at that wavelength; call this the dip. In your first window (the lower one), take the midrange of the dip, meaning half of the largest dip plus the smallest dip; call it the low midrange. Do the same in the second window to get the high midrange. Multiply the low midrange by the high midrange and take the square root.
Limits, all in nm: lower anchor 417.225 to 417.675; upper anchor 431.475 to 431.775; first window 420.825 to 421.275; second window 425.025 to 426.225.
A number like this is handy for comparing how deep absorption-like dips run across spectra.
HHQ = 3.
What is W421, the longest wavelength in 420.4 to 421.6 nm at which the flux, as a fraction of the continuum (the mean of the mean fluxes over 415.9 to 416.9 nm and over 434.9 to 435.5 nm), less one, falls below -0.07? 421.50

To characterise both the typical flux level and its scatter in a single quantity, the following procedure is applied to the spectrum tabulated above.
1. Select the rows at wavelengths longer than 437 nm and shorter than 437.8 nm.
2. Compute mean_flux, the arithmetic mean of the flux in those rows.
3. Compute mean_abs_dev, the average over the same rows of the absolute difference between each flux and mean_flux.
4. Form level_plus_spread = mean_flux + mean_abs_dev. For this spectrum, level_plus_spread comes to 30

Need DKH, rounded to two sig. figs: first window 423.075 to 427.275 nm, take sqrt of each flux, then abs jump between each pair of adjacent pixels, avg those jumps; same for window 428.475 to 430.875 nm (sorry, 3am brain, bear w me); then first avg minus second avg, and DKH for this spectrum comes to -0.044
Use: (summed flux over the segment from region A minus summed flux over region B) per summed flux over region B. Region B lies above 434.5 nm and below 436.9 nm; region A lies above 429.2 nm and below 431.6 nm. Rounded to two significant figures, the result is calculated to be -0.11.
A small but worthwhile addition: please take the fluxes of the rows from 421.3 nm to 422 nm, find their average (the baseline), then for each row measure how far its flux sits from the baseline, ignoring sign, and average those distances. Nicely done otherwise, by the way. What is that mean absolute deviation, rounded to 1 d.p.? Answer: 2.6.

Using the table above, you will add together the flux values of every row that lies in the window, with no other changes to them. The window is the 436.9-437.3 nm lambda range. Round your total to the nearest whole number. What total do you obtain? 81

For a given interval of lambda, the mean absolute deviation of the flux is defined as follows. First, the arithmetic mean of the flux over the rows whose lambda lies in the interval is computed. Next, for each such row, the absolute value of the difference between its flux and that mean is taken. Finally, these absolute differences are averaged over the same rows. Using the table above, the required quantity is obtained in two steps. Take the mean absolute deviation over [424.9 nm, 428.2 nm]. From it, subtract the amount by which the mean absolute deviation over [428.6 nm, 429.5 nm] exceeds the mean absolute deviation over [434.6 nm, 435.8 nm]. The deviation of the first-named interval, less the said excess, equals 1.0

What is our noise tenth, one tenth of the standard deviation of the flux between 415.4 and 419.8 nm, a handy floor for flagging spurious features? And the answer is 0.34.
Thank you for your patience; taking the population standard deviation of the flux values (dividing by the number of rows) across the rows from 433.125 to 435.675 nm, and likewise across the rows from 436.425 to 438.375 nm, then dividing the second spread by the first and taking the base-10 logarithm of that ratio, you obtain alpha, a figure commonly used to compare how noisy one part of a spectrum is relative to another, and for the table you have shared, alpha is -0.26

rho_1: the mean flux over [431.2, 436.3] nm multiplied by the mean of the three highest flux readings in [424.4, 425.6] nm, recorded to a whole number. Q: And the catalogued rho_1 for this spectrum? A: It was 685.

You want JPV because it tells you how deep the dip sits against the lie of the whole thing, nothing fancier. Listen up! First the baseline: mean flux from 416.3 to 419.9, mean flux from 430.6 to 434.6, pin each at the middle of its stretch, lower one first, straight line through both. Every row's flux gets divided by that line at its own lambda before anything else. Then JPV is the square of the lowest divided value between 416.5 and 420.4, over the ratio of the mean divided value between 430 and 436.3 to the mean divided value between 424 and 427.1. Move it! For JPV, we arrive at 0.4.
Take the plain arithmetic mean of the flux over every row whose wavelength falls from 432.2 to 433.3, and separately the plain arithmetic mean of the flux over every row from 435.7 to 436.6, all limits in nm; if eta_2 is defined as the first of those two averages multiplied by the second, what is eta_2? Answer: 691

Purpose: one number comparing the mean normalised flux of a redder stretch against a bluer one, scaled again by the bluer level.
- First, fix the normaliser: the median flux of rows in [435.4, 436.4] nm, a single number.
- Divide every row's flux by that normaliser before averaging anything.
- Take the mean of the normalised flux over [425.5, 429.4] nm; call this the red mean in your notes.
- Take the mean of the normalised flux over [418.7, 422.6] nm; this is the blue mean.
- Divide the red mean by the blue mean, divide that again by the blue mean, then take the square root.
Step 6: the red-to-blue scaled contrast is 1.003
